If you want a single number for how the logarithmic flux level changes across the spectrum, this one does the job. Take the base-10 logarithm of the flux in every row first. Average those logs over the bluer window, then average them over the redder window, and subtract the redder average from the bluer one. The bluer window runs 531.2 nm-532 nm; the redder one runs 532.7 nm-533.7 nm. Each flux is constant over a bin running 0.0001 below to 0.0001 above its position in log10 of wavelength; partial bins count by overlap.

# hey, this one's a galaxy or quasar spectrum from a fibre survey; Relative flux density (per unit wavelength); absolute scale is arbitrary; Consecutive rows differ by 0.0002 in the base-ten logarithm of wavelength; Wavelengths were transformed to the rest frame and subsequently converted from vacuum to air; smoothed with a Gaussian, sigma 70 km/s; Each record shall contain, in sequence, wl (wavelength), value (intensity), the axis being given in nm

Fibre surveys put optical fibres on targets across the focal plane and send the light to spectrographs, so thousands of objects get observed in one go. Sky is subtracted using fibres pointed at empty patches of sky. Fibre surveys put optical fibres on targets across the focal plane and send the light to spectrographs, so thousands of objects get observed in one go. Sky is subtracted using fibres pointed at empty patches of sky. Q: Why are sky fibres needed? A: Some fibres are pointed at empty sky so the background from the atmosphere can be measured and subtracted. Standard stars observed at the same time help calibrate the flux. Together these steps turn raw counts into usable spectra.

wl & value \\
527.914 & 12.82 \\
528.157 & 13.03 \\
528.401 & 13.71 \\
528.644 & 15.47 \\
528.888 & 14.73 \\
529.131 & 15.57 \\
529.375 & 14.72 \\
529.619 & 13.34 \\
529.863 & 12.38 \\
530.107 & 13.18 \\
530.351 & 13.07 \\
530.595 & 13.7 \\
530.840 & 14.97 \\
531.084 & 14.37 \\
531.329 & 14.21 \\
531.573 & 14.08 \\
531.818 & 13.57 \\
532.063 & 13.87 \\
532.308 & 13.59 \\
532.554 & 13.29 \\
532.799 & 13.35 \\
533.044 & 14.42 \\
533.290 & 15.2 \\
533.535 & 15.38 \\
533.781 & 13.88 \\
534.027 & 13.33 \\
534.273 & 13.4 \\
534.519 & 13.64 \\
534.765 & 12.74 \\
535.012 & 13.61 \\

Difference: -0.019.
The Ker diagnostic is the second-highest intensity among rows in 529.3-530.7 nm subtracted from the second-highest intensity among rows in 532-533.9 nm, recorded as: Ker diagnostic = 1.5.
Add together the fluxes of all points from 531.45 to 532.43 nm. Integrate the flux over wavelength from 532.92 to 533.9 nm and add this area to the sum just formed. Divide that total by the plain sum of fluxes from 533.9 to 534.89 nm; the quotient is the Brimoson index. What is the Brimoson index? 1.31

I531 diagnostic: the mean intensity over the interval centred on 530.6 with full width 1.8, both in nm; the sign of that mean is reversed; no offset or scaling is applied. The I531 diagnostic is -13.7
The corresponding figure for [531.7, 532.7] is -13.6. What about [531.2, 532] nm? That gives -14.0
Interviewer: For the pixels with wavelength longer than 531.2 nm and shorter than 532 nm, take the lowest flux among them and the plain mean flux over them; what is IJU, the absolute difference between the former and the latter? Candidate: 0.38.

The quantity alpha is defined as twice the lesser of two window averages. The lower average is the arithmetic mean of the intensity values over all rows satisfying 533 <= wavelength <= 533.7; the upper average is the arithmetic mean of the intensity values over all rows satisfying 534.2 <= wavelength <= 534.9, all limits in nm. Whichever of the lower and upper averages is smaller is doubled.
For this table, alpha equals 26.5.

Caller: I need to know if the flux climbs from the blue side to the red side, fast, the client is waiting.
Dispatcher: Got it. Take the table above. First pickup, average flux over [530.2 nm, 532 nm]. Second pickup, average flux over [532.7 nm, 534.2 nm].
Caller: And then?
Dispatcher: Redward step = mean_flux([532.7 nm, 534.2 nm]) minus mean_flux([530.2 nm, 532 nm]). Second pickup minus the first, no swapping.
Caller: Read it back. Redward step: 0.26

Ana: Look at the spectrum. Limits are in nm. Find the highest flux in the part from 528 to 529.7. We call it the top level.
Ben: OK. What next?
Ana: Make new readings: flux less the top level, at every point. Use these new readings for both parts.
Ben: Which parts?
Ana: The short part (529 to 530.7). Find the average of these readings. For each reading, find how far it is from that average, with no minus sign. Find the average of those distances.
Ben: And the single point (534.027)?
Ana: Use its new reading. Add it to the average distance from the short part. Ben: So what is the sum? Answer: -1.42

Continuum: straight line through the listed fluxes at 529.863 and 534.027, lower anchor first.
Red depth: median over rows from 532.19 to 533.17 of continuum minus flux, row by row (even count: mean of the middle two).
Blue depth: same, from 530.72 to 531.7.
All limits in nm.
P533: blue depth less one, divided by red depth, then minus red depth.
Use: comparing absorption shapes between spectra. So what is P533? 6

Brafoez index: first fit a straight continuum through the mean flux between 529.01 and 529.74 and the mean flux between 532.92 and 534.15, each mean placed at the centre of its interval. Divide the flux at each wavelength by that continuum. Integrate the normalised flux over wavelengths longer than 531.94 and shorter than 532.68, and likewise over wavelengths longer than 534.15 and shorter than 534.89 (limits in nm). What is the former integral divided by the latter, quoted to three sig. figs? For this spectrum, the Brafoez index 1.02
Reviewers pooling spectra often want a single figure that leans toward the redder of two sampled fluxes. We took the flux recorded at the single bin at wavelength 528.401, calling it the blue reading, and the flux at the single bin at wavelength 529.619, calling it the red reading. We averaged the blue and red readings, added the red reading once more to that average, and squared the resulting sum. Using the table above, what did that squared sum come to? 722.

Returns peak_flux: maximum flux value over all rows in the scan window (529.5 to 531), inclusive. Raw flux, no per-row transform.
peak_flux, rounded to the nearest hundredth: 14.97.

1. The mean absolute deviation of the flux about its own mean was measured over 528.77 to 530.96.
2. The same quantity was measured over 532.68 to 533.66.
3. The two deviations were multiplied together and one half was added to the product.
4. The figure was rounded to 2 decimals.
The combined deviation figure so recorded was 1.15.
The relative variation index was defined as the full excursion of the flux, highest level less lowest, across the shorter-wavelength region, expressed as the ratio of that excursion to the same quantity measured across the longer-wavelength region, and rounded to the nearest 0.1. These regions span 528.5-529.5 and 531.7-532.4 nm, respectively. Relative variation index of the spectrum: 2.8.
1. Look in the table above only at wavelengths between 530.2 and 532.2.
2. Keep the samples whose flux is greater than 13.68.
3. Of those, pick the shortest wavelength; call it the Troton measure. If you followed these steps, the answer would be 530.595 nm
